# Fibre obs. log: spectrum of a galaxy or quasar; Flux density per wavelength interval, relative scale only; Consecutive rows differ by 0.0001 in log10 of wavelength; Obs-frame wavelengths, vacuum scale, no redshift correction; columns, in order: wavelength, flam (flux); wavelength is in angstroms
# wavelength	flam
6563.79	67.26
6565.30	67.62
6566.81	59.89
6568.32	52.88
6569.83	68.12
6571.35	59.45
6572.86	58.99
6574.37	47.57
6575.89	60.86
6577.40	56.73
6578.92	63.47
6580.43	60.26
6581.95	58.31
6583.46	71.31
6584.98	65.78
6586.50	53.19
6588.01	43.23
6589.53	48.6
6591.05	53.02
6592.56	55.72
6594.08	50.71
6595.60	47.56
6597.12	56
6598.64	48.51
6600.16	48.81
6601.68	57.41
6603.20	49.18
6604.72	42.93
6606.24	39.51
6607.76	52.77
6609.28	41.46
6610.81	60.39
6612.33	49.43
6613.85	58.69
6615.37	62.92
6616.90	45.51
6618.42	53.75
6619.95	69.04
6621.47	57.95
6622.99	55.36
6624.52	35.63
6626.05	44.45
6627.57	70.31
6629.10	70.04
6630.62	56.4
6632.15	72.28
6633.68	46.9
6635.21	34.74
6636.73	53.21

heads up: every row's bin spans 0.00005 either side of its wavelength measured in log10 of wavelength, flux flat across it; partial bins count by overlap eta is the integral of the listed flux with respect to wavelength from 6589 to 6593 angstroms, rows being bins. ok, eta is 210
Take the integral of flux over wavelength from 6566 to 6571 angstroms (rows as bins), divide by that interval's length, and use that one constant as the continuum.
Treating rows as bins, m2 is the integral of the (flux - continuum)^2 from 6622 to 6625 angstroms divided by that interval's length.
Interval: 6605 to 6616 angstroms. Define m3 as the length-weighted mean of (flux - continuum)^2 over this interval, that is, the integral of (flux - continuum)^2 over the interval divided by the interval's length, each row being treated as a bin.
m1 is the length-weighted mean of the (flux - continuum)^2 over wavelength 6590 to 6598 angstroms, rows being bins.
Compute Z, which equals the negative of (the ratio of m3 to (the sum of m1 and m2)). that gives -0.4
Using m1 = 73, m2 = 265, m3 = 148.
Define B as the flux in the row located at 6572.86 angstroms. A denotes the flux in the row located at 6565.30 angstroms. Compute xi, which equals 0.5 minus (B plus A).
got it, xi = -126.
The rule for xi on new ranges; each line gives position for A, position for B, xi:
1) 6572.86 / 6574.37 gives -106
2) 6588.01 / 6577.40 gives -99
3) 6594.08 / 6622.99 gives -106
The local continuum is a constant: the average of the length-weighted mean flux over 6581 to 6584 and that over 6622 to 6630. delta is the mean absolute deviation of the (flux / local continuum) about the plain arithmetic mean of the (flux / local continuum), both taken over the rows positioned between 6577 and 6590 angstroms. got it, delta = 0.11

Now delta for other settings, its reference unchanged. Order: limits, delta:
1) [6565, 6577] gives 0.08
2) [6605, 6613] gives 0.11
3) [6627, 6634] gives 0.15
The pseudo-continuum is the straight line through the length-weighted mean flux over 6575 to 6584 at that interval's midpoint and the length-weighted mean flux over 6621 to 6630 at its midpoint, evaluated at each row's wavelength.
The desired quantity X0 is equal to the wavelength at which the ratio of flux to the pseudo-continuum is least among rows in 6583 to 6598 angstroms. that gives 6588.01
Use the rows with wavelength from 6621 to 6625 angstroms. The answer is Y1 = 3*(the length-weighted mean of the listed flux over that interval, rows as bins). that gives 150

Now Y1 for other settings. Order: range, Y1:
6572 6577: 168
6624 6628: 148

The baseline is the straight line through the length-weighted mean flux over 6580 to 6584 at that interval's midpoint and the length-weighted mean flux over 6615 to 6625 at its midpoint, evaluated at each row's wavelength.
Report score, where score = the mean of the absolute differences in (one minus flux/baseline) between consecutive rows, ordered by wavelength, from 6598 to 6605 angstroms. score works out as 0.10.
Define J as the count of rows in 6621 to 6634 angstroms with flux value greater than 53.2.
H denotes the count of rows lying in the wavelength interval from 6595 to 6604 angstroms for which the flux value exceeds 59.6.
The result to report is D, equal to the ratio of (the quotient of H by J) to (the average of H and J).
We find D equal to 0.00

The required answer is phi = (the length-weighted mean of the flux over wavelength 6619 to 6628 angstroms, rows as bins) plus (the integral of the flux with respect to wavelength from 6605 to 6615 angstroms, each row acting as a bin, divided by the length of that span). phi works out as 105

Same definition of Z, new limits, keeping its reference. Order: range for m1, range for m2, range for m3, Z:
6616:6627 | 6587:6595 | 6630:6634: -0.4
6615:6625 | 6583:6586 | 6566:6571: -0.2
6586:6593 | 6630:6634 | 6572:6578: -0.2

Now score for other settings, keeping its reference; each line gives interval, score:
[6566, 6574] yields 0.12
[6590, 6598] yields 0.08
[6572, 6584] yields 0.12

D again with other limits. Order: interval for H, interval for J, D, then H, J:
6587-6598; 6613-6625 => 0.00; 0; 6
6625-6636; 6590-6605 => 0.33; 3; 3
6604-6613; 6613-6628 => 0.04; 1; 7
